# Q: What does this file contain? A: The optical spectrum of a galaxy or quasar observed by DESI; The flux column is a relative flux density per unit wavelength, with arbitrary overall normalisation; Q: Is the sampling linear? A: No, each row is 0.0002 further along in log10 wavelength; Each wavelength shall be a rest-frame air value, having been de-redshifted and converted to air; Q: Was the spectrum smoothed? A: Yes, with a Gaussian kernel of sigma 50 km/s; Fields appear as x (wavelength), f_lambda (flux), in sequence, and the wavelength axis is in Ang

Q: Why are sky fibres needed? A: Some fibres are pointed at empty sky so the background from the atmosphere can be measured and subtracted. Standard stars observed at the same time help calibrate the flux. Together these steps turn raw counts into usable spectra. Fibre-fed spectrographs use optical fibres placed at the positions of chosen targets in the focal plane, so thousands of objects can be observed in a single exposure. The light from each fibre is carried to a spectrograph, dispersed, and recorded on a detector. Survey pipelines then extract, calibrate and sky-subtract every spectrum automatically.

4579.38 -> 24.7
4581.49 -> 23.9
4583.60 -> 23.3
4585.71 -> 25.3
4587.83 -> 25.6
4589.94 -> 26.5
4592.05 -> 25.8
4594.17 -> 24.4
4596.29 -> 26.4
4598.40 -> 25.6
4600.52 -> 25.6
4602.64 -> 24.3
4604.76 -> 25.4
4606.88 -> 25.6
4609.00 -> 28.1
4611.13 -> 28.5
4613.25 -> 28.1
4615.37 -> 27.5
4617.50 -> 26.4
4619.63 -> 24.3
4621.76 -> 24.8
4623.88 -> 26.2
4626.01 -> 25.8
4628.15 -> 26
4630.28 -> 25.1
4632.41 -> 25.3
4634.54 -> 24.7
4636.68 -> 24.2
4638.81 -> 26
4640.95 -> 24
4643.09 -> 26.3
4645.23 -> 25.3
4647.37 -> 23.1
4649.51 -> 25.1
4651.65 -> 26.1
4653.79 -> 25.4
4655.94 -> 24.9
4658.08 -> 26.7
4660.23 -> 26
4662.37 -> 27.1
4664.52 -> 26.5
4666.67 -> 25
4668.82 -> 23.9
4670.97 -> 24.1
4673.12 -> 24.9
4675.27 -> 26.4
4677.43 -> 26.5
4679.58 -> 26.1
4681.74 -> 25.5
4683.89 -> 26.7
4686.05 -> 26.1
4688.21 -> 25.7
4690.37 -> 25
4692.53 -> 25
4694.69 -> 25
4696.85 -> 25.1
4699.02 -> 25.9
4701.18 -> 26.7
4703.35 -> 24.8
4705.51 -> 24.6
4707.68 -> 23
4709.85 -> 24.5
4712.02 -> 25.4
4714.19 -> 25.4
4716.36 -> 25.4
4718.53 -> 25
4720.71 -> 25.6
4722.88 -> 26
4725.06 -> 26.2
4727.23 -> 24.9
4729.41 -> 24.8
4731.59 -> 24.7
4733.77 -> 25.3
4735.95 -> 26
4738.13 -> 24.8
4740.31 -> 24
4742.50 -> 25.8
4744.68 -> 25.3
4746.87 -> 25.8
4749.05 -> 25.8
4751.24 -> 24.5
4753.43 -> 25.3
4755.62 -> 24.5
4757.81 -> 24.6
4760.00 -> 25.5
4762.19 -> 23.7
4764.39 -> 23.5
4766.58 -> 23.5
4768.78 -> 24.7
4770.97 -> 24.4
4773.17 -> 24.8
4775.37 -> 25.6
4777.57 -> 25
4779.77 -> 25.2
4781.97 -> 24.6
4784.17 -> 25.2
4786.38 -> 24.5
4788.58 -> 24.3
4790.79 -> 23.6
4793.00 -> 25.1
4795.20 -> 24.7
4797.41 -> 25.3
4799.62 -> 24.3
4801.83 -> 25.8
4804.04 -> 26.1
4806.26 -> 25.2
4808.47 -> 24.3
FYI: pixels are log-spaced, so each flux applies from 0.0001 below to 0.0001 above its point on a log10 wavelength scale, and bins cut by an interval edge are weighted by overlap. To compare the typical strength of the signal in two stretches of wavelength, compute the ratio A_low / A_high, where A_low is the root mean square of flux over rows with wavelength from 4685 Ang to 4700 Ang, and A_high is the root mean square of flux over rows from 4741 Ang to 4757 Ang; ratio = 1.004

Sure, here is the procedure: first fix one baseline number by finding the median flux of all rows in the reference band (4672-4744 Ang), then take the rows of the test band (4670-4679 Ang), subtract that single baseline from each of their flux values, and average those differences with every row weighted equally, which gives 0.1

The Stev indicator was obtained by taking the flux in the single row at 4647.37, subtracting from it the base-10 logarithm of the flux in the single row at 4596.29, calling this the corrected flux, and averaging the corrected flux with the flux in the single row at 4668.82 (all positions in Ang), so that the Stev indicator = 22.8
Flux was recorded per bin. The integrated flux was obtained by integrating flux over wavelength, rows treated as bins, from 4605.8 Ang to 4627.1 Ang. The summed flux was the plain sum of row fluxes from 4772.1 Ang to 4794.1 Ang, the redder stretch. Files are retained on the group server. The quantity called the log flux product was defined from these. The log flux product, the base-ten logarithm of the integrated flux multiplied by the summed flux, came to 5.15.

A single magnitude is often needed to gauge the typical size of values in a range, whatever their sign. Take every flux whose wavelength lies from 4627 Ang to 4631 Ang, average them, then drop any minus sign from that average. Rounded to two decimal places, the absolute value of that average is 25.55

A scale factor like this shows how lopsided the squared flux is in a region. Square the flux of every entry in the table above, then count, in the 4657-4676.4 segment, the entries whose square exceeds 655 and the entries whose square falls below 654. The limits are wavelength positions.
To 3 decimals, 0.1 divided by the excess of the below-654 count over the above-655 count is -0.100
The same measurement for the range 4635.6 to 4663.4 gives 0.100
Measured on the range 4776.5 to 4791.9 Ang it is 0.014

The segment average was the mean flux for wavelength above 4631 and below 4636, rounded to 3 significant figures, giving 25.0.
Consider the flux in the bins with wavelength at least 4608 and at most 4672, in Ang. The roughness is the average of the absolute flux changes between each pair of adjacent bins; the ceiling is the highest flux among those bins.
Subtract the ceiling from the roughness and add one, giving -26.5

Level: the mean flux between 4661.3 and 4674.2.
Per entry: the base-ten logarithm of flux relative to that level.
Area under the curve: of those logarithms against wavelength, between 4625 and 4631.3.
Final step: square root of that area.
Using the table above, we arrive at 0.20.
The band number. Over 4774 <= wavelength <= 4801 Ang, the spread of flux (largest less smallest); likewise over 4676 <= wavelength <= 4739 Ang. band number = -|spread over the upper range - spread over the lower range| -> -1.7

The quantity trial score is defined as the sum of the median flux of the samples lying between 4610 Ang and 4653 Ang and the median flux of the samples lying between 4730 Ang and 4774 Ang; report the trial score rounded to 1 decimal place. 50.3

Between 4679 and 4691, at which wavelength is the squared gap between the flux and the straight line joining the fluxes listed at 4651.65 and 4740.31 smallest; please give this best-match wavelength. 4681.74 Ang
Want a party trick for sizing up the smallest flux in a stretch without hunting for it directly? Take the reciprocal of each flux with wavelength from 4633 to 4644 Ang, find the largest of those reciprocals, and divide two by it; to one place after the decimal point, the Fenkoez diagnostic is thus 48.0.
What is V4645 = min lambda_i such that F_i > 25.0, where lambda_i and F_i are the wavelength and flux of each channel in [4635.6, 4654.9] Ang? 4638.81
